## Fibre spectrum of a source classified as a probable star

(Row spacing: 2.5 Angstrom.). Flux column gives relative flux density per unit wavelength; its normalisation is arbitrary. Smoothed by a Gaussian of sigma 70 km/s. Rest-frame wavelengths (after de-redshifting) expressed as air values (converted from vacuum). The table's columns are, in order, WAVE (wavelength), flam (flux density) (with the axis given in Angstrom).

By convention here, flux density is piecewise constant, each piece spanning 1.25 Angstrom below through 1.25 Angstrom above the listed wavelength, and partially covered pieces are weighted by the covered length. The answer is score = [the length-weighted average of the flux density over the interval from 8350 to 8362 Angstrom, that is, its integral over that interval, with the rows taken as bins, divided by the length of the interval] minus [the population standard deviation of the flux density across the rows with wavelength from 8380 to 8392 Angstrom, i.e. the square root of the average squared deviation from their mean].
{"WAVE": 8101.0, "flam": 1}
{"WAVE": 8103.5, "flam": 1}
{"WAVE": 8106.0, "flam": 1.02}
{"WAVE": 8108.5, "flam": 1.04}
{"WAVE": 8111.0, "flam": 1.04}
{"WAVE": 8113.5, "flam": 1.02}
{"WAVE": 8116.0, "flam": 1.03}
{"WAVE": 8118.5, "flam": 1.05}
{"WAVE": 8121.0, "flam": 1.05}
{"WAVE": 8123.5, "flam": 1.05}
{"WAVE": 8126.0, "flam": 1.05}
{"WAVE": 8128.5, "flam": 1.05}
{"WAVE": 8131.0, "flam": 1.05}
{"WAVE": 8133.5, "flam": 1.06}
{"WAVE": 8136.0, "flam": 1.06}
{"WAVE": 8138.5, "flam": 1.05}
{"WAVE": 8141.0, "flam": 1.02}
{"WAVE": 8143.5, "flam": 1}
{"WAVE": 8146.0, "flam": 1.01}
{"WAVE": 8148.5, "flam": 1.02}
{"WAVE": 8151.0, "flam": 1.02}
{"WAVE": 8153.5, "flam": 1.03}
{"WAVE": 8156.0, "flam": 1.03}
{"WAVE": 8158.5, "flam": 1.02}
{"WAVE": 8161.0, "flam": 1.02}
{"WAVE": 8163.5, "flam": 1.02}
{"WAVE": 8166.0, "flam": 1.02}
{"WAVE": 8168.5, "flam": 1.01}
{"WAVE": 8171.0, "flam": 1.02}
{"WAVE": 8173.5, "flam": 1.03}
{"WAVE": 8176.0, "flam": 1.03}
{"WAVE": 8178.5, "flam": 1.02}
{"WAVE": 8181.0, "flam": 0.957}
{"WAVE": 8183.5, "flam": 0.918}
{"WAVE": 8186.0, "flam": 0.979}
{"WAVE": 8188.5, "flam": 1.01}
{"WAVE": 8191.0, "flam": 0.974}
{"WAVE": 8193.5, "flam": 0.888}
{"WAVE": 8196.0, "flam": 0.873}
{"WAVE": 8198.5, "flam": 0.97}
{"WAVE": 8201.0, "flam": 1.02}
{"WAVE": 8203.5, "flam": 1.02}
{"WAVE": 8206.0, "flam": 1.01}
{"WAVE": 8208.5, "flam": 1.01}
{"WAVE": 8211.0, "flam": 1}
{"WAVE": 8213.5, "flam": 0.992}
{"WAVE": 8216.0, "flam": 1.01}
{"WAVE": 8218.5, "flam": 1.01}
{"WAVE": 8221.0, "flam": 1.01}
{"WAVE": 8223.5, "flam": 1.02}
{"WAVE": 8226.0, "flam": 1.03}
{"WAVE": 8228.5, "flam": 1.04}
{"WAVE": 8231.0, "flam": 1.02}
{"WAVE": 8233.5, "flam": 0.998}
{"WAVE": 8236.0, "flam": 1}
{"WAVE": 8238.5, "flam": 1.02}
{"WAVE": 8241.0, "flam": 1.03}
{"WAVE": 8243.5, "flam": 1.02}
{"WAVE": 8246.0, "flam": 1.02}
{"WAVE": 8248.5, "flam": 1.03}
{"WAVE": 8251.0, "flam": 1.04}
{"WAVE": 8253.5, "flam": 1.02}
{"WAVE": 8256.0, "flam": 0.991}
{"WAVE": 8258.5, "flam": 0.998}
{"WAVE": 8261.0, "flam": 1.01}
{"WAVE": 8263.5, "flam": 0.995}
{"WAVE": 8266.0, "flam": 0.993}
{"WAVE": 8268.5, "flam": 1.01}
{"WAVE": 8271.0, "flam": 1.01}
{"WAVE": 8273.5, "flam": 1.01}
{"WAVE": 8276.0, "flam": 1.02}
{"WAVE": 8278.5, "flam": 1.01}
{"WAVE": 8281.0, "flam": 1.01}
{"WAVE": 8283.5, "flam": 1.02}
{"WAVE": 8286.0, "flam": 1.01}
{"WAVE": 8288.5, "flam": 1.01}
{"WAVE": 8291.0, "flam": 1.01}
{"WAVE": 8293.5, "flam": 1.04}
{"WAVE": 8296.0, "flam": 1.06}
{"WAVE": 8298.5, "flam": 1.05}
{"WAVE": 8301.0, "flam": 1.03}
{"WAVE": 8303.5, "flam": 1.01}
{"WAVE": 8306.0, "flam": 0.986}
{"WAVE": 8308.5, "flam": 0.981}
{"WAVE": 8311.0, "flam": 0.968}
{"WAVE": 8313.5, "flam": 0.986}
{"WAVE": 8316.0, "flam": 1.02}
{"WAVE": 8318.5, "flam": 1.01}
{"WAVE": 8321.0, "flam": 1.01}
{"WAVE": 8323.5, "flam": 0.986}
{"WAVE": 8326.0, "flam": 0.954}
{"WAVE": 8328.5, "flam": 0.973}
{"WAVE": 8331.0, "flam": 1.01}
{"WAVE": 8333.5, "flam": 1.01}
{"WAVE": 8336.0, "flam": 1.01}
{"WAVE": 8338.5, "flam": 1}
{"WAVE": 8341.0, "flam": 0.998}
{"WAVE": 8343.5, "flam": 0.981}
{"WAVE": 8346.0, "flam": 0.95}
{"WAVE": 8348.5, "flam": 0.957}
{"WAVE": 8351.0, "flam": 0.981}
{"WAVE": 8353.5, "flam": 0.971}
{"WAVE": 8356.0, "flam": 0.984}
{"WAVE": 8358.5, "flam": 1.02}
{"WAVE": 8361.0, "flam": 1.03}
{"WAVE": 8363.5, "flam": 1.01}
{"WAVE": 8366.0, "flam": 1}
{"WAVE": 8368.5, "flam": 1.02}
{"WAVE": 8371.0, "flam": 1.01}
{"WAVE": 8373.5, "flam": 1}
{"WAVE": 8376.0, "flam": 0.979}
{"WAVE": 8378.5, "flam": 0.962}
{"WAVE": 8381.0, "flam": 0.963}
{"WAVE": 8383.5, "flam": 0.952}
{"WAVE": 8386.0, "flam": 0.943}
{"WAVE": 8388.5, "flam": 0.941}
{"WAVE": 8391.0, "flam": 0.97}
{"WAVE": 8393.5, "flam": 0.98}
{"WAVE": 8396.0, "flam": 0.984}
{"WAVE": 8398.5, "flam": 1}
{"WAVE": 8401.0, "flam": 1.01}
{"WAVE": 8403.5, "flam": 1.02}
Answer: 0.986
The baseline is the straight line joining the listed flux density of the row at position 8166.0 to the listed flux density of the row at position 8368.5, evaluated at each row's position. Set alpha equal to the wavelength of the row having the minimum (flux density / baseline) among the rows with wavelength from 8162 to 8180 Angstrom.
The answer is 8168.5 Angstrom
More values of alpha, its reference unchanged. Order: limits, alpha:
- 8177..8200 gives 8196.0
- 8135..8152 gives 8143.5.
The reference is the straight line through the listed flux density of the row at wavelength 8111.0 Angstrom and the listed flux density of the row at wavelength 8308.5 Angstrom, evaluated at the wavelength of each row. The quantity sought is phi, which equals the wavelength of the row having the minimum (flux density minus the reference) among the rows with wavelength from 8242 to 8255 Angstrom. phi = 8243.5 Angstrom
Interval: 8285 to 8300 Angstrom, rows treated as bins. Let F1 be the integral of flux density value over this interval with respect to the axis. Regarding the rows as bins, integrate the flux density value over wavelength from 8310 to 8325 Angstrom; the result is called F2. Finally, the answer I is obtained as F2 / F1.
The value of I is 0.97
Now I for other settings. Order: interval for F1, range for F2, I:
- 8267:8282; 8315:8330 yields 0.98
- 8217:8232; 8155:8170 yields 1.00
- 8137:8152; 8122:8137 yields 1.03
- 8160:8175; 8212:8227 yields 0.99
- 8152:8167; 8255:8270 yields 0.98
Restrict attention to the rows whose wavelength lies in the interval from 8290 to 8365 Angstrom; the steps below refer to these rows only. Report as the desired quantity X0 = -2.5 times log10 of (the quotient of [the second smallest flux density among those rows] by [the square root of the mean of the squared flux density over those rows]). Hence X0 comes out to 0.05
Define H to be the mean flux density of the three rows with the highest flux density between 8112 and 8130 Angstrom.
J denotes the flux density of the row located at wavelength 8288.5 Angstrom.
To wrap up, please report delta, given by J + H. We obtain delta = 2.06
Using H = 1.05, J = 1.01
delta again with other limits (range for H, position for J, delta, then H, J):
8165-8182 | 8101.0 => 2.03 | 1.03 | 1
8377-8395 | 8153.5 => 2.00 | 0.97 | 1.03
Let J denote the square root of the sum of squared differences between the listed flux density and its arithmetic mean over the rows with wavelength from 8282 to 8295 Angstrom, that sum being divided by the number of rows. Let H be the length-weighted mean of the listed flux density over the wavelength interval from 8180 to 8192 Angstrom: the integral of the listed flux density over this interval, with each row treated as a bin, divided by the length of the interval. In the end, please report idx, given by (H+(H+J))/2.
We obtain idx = 0.97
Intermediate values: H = 0.97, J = 0.012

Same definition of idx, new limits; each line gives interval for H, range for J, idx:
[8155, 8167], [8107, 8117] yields 1.03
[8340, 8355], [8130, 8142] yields 0.98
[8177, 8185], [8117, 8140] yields 0.97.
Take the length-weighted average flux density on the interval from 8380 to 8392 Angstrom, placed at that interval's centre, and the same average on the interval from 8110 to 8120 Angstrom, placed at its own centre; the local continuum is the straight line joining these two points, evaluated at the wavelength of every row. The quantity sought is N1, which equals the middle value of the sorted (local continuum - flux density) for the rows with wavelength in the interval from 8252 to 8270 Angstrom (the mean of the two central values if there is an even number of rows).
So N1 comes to -0.006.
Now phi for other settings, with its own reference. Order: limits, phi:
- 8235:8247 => 8236.0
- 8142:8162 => 8143.5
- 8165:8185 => 8183.5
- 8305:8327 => 8326.0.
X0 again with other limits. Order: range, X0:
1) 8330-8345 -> 0.00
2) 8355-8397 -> 0.05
